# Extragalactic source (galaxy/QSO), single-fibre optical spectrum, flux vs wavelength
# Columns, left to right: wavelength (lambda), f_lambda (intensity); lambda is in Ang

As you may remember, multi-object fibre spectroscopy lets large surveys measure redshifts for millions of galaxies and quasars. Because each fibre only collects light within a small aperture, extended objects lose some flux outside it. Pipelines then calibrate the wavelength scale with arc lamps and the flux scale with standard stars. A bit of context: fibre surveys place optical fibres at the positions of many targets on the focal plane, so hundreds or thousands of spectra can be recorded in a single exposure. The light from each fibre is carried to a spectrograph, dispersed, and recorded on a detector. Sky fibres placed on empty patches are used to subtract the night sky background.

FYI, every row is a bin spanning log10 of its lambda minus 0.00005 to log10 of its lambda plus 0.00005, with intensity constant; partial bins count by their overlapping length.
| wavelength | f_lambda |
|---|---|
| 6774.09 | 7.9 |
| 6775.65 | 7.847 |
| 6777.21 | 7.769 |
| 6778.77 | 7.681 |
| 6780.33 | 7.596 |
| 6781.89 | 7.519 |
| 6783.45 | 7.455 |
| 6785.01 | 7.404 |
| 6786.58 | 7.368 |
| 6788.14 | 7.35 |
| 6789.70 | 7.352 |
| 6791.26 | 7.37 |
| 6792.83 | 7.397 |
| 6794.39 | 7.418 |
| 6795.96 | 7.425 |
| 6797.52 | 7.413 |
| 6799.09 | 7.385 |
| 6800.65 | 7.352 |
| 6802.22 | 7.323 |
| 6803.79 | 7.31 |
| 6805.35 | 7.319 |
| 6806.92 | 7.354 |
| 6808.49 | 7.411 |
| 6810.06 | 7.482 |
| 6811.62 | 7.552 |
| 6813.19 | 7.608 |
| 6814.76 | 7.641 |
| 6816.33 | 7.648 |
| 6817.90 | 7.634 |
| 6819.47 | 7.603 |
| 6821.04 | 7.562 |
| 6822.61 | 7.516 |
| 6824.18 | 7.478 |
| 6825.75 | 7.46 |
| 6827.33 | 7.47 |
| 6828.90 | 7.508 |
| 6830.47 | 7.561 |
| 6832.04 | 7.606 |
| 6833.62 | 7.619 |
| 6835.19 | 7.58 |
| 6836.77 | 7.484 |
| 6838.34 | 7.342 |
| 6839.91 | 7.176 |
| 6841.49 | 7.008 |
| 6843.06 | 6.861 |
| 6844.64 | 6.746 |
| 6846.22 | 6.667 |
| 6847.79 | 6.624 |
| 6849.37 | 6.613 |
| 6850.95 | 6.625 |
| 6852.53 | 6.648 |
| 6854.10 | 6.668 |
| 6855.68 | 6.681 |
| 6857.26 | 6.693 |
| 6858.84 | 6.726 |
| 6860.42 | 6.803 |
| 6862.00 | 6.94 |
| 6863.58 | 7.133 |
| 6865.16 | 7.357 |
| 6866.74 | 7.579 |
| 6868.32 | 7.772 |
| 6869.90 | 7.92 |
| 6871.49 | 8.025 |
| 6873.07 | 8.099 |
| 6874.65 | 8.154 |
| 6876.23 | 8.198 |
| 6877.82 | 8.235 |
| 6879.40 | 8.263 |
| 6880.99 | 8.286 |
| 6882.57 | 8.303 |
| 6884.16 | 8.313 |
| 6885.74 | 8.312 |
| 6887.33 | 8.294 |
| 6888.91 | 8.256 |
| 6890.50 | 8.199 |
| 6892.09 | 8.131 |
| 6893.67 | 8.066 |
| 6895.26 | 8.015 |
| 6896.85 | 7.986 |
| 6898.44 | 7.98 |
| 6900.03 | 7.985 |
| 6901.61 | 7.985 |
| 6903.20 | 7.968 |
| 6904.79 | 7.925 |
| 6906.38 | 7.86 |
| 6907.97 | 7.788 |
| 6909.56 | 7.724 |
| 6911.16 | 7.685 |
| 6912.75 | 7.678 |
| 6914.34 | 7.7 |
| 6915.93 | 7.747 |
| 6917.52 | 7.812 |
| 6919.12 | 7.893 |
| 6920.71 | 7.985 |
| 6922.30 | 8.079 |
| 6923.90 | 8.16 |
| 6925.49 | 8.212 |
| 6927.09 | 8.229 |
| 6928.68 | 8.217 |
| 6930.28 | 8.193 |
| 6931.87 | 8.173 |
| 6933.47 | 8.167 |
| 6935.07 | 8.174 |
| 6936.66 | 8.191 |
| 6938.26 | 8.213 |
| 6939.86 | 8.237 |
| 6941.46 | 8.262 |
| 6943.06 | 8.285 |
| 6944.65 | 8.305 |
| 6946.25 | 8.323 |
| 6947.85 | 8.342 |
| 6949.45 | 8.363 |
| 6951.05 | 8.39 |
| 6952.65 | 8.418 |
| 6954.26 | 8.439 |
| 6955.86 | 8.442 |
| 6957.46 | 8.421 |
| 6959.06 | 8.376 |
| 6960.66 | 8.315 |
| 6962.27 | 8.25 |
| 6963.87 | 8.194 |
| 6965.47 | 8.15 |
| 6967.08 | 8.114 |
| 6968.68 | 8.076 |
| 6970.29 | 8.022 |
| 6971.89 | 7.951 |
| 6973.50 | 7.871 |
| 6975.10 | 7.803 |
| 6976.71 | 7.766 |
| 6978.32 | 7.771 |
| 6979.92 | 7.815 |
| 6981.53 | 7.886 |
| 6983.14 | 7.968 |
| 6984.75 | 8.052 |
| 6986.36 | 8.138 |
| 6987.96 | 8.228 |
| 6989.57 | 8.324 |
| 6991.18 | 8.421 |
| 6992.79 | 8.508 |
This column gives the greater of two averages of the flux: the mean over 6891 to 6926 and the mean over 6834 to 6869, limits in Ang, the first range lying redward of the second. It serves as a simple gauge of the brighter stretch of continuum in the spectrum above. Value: 7.93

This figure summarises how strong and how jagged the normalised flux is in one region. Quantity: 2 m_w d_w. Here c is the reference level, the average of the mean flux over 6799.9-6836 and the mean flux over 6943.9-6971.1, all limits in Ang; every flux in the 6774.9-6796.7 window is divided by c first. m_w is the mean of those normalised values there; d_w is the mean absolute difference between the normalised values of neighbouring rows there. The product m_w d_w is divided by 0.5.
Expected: 0.011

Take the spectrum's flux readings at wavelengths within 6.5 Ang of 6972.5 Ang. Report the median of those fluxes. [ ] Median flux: 7.9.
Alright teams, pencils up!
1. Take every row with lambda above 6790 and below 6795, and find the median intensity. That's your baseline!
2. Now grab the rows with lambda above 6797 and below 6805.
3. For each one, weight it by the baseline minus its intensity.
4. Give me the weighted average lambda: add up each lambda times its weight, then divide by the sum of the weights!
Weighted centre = 6802.7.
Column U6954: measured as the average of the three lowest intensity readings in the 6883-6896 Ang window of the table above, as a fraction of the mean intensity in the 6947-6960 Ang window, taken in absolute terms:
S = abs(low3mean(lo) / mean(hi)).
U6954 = 0.96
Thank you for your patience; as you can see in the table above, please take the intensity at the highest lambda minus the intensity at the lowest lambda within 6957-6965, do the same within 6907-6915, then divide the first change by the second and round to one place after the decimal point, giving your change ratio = 2.6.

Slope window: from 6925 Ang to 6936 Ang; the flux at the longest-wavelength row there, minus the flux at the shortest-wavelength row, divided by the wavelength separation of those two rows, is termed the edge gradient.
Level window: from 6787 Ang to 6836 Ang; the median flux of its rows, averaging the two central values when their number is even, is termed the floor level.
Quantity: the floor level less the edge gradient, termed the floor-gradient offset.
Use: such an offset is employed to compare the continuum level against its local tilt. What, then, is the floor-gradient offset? 7.47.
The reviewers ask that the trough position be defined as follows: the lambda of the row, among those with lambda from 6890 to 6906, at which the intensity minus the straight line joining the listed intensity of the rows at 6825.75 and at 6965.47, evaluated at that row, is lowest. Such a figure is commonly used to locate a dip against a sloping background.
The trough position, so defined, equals 6904.79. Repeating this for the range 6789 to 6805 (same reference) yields 6803.79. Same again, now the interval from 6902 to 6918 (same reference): 6912.75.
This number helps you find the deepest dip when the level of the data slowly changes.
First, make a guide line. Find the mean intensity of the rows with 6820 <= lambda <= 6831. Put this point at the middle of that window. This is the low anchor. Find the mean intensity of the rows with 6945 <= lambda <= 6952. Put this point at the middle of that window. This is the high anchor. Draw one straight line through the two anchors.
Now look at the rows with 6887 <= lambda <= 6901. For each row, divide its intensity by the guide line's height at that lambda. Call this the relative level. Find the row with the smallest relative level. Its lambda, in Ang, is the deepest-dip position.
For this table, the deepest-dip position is 6900.03 Ang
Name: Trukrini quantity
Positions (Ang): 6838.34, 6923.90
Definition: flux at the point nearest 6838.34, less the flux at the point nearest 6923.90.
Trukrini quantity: -0.82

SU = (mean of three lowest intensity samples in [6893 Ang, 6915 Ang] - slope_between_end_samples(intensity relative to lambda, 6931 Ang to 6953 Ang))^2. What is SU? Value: 59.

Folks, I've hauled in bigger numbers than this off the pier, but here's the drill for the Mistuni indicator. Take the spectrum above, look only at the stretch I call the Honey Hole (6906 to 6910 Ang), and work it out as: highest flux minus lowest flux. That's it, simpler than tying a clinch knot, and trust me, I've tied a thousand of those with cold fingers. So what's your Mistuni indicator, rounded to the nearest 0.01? 0.14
